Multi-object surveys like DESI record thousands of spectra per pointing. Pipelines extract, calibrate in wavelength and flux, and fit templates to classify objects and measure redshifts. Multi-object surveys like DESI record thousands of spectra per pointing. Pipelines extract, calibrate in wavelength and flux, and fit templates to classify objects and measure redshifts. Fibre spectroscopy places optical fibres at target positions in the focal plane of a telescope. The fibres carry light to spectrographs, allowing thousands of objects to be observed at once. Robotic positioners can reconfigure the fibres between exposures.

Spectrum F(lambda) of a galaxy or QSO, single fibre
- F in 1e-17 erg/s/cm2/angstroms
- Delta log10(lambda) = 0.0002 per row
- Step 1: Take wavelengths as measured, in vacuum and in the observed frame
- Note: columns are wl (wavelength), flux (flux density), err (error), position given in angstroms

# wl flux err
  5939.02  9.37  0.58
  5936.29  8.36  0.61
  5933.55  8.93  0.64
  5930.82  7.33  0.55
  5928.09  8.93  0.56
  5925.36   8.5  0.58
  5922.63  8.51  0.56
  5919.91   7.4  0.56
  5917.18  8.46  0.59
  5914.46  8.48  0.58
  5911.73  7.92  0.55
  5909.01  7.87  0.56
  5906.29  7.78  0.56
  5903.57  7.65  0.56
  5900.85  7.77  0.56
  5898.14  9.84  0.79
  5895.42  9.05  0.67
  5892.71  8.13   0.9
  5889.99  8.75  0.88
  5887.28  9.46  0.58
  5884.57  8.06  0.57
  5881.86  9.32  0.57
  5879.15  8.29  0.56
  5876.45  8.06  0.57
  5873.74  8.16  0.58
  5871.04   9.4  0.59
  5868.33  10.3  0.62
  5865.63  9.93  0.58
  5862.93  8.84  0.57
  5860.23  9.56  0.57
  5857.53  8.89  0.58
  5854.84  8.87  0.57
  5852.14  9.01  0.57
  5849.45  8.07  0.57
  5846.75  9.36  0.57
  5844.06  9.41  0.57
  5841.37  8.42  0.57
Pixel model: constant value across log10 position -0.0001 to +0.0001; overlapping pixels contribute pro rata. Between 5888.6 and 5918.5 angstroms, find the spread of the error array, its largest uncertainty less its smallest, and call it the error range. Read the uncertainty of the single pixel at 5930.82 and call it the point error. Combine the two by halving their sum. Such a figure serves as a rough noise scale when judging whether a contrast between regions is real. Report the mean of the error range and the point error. 0.450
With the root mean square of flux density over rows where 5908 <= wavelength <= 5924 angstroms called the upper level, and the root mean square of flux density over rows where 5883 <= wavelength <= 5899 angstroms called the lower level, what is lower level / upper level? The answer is 1.10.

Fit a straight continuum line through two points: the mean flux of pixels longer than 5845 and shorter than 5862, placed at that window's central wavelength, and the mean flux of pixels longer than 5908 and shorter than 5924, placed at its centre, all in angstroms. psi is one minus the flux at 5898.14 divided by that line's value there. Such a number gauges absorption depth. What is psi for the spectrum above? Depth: -0.18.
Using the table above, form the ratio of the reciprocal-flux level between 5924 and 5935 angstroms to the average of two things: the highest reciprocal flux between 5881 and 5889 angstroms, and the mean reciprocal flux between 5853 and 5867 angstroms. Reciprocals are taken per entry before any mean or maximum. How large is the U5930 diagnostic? 1.03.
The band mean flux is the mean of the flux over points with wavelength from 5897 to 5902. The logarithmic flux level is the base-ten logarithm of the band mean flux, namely 0.945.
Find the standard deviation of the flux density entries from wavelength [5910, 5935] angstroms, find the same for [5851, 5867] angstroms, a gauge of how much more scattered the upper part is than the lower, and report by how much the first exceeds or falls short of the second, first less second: 0.1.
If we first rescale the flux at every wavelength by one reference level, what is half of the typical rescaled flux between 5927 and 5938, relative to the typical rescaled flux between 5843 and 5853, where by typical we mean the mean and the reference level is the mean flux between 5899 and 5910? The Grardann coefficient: 0.47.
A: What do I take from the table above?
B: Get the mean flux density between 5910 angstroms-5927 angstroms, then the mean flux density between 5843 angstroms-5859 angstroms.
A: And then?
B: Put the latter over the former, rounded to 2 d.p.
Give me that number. 1.09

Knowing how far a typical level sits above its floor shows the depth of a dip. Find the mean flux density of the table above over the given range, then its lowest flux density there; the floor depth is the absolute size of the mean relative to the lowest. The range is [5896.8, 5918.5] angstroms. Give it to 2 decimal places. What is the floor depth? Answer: 0.57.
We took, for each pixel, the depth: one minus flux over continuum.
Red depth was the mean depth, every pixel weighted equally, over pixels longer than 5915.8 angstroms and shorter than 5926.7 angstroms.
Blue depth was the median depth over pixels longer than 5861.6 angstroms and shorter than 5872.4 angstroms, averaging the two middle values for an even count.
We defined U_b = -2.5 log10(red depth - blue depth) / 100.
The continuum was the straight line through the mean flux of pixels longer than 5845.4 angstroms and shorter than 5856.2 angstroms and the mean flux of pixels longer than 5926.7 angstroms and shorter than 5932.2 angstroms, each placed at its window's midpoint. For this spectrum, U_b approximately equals 0.0237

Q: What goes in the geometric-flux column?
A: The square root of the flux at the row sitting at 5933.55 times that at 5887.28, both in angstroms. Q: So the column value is 9.2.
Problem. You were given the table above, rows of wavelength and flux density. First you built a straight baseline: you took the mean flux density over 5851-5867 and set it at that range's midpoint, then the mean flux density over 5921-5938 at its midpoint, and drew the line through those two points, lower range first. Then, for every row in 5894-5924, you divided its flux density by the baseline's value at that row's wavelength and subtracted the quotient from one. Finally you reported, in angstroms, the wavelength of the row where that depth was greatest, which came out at 5919.91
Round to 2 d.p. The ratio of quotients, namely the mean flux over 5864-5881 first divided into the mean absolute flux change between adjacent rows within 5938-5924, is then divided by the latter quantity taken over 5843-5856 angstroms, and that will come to 0.19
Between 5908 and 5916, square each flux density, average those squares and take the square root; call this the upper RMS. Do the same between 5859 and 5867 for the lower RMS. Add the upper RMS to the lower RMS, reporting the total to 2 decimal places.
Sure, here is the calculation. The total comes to 17.55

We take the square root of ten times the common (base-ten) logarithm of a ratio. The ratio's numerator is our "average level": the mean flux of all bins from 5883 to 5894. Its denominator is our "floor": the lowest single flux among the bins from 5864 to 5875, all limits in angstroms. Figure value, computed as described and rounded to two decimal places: 0.48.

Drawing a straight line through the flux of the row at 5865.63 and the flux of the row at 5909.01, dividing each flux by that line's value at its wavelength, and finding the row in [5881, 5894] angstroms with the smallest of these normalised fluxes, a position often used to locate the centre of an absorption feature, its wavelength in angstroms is 5884.57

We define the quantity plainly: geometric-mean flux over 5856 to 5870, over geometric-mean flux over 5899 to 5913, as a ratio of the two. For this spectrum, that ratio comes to 1.22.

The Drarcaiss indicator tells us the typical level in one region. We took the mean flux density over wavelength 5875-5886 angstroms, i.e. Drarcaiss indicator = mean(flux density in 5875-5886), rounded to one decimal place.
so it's 8.4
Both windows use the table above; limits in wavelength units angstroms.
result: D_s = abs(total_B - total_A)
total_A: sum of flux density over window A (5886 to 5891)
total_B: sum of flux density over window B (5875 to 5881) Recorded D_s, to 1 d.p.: 1.9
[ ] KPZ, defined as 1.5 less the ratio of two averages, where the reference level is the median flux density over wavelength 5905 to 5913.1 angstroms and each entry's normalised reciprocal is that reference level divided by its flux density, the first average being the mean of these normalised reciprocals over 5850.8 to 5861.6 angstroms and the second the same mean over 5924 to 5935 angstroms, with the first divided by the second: 0.58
